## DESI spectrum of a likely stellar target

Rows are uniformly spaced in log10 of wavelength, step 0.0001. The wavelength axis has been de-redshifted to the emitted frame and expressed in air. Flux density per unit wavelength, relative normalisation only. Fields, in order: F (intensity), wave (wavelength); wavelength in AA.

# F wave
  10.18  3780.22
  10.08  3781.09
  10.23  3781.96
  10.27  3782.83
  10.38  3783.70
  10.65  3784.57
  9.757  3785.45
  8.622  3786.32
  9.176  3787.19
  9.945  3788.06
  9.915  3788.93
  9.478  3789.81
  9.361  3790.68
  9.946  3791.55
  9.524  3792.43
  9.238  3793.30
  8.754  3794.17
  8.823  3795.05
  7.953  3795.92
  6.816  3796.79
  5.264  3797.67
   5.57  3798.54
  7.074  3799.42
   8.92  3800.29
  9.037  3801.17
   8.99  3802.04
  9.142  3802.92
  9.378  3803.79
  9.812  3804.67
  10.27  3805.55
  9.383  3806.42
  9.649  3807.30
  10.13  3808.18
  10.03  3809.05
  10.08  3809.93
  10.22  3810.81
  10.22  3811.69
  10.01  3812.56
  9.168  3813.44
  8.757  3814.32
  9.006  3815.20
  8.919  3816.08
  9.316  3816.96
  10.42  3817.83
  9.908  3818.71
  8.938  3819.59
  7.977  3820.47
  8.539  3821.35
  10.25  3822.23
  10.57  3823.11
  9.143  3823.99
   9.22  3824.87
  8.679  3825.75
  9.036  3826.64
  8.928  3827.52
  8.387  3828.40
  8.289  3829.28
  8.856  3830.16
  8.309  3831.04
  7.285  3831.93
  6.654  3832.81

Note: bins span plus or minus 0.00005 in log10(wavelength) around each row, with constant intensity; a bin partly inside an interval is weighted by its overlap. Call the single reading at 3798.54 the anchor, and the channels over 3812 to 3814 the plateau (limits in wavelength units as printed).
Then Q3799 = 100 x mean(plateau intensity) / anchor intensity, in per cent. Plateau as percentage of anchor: 172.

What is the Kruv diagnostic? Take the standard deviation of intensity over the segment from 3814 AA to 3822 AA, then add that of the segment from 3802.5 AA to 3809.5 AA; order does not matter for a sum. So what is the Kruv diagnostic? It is 1.1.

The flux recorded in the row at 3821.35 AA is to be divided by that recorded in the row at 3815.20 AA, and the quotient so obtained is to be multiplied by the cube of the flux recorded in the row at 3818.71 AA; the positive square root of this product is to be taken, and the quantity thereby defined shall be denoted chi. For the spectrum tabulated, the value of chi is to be 30.4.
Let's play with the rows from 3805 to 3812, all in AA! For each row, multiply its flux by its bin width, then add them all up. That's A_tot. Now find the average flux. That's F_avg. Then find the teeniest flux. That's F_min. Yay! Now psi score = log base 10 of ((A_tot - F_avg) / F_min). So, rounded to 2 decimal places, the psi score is 0.81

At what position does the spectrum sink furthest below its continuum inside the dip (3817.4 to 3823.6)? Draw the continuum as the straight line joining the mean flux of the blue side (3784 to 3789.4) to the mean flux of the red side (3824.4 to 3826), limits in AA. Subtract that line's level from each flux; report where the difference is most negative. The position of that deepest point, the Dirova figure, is 3820.47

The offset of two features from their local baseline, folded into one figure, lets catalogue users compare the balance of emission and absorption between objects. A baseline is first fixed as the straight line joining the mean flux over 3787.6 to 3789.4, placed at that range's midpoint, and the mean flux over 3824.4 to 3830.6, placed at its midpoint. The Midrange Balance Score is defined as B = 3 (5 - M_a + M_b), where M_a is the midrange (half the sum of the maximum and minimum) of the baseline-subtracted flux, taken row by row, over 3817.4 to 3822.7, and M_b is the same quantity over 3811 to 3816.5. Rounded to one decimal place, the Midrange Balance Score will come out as 15.3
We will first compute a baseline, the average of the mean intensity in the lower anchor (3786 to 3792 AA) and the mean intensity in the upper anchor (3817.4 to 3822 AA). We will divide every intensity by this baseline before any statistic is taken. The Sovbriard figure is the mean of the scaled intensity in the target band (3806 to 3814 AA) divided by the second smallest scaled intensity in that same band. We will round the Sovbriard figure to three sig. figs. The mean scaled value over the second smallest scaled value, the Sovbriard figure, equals 1.05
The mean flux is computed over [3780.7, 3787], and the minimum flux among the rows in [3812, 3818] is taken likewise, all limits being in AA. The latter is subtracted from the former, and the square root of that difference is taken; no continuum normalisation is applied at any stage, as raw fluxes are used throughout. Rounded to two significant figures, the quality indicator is 1.1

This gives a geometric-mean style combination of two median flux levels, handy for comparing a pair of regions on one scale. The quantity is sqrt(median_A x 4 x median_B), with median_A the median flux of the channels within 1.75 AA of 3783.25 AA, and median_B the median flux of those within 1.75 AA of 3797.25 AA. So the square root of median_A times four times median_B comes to 16.0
